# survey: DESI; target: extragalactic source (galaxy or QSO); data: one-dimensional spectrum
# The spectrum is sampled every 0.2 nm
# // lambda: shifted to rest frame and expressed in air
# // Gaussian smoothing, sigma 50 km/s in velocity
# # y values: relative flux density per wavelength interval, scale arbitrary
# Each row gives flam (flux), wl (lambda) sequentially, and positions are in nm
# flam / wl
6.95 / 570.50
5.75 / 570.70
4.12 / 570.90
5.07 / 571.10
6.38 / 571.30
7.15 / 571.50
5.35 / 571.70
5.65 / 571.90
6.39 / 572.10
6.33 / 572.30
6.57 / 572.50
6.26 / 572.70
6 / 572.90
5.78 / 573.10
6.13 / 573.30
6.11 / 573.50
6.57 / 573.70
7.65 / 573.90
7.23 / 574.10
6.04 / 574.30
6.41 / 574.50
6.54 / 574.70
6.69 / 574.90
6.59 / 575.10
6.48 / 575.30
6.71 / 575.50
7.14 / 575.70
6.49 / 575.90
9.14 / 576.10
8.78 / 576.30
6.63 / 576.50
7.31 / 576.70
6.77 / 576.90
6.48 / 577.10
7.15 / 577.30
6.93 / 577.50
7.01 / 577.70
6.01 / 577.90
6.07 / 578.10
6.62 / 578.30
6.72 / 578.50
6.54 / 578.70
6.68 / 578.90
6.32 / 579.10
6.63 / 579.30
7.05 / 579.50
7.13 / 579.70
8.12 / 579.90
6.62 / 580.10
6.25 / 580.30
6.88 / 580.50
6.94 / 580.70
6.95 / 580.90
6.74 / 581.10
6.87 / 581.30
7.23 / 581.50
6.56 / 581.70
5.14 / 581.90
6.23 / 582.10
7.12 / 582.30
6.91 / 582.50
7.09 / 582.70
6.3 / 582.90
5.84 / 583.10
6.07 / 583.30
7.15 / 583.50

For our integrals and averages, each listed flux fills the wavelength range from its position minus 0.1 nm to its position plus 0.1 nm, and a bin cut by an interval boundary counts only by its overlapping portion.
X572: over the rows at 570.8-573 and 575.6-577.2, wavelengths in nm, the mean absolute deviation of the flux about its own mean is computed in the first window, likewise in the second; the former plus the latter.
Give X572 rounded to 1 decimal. 1.5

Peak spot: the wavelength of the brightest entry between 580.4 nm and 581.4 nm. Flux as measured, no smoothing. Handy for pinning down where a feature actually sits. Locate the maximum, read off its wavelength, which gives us 580.90 nm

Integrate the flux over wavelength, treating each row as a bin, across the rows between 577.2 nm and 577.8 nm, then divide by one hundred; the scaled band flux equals 0.042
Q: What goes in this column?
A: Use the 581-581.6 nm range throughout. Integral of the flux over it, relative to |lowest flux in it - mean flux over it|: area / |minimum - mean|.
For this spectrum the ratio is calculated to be 20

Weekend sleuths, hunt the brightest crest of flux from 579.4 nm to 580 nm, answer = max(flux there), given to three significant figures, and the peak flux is 8.12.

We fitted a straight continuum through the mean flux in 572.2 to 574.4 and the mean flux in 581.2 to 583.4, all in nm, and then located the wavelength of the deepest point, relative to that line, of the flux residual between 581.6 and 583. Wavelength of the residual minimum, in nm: 581.90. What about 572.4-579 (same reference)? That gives 573.10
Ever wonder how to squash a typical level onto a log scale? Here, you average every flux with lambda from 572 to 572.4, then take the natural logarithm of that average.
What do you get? 1.85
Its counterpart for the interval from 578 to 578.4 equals 1.85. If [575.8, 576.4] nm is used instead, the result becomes 2.10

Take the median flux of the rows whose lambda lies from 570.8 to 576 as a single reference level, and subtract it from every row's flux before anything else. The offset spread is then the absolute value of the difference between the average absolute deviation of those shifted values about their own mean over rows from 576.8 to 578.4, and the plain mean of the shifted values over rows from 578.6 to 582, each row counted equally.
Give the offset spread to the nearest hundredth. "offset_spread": 0.01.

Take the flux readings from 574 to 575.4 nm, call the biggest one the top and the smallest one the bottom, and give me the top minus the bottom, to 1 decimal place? 1.2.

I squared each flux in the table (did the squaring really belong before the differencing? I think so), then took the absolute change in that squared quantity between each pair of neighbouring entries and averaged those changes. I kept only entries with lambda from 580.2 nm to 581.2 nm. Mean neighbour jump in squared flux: 3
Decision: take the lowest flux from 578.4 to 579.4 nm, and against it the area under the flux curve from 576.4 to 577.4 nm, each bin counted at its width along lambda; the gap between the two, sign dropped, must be 0.5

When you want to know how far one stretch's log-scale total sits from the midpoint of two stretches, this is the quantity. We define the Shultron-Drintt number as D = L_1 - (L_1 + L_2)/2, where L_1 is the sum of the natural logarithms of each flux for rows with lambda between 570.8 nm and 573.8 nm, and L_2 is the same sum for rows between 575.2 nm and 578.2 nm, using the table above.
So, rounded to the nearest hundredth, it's -1.18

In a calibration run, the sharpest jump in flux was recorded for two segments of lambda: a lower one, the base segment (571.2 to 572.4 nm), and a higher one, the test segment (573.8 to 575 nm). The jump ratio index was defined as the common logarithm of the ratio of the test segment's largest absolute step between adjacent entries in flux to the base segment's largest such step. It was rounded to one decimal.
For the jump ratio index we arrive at -0.2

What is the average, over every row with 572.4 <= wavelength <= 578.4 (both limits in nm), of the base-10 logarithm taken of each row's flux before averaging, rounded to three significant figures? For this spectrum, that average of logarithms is 0.827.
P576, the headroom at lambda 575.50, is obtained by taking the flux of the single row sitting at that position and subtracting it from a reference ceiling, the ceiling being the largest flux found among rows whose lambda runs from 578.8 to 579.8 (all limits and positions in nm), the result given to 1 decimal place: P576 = 0.4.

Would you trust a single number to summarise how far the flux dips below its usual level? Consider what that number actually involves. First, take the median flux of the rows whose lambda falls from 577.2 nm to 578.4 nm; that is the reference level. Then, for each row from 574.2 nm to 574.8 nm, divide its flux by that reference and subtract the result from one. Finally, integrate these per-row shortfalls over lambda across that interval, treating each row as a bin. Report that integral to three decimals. 0.039 nm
